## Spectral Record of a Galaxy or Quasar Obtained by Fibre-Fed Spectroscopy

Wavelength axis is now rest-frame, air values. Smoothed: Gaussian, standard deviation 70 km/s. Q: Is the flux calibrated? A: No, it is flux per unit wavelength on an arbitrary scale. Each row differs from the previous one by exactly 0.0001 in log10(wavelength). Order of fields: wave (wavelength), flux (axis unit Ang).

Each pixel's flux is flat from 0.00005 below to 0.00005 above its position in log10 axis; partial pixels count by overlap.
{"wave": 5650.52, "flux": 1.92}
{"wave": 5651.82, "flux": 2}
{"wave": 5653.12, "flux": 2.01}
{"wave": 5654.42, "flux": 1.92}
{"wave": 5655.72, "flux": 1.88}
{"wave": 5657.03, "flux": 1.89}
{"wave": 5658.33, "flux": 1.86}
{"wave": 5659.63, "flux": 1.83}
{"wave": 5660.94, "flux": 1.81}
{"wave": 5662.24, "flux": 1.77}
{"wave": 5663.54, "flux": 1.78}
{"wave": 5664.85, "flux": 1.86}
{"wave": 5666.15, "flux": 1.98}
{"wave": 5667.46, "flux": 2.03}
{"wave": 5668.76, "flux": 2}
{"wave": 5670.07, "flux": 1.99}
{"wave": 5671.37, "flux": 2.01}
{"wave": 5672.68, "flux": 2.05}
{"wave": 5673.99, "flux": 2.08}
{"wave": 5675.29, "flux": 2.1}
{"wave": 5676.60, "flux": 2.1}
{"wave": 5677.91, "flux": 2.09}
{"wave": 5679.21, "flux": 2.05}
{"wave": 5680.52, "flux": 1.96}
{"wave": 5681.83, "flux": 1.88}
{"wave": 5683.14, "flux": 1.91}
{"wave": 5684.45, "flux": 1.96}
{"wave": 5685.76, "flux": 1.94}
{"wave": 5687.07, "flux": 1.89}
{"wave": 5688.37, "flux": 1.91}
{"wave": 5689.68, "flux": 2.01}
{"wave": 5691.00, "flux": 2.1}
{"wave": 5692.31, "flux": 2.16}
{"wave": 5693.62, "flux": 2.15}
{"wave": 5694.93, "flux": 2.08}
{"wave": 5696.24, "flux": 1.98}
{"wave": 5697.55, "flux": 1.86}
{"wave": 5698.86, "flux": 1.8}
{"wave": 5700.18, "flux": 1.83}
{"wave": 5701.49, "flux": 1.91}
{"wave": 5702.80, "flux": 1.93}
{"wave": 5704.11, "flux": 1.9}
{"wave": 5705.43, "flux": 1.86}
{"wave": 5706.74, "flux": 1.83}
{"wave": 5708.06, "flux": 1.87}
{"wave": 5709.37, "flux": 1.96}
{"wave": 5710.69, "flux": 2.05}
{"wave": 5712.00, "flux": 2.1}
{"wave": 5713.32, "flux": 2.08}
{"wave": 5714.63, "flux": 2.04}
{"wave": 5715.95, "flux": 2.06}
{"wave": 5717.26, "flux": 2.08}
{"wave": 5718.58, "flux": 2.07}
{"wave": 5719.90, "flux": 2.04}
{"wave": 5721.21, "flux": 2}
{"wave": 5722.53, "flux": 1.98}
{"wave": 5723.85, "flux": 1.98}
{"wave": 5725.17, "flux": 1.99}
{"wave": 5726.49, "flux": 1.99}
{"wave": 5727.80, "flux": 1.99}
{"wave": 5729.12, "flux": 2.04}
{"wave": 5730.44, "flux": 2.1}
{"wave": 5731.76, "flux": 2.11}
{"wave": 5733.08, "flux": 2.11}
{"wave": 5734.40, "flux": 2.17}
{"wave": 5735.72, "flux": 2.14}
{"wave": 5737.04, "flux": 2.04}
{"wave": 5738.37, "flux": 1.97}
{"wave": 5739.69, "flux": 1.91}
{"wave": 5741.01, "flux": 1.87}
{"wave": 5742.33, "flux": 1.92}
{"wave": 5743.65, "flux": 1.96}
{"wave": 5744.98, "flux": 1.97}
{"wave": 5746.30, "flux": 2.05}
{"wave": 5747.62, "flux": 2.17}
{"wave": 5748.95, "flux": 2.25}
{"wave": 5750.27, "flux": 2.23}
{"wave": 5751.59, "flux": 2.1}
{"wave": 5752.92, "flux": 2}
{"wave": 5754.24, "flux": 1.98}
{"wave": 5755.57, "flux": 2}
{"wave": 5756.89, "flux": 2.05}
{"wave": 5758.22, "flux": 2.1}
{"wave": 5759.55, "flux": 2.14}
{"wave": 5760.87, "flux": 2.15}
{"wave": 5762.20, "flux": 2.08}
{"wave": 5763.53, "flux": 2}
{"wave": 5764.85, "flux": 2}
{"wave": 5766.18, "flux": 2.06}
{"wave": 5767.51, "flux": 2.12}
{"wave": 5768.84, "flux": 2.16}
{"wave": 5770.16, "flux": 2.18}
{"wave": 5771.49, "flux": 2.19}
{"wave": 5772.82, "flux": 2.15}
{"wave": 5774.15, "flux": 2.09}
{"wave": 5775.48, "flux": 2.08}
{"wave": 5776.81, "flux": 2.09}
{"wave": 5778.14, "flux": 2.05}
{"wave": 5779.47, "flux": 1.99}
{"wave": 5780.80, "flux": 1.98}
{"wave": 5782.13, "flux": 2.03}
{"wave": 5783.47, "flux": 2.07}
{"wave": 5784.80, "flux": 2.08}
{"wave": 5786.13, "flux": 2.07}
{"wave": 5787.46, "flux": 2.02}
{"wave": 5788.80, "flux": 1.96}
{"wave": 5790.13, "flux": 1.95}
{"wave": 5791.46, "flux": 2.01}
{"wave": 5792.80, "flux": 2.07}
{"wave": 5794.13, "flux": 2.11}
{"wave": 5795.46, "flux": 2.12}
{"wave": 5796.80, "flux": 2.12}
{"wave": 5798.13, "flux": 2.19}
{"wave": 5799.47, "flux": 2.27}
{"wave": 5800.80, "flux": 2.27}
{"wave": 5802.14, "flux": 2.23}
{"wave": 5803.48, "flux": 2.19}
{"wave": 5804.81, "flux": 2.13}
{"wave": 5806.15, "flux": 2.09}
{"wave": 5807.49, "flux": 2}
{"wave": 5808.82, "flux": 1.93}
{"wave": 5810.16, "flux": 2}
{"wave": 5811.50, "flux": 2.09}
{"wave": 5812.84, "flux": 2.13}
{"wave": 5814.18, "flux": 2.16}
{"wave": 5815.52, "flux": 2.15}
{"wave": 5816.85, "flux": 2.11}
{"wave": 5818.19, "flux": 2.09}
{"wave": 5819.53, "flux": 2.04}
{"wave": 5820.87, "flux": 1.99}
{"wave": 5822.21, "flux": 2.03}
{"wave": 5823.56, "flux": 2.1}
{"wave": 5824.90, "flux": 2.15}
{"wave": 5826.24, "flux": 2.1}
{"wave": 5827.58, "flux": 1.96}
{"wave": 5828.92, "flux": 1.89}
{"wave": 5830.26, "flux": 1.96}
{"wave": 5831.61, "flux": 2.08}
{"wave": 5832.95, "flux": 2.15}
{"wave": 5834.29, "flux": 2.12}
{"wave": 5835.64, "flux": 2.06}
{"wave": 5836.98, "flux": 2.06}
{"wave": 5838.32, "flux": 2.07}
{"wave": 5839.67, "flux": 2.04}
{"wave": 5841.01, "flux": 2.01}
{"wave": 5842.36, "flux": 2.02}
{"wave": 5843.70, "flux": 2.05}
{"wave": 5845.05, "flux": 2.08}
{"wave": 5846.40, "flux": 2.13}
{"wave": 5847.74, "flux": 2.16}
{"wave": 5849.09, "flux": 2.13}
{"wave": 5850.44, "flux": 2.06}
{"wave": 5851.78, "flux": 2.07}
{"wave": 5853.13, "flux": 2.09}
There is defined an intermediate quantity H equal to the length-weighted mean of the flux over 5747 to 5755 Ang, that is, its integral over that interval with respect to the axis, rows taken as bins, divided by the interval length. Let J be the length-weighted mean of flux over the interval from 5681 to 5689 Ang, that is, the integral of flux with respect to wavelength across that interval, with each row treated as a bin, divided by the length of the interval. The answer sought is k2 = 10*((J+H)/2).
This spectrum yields 20.18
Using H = 2.12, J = 1.92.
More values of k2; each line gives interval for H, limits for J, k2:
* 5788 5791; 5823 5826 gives 20.43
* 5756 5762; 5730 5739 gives 20.97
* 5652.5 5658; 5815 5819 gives 20.19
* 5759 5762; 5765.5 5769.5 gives 21.25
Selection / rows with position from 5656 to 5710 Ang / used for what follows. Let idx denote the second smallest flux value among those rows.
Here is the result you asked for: 1.78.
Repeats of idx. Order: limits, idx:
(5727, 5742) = 1.91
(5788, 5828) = 1.95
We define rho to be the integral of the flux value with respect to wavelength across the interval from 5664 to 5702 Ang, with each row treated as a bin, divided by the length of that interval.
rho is 1.99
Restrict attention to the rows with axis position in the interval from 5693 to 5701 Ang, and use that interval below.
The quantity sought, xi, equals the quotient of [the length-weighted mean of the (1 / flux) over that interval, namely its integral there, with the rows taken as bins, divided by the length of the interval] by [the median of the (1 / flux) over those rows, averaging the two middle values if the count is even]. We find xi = 0.99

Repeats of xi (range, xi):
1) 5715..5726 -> 1.00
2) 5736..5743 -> 0.98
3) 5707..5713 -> 1.01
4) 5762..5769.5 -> 1.00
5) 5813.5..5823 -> 1.00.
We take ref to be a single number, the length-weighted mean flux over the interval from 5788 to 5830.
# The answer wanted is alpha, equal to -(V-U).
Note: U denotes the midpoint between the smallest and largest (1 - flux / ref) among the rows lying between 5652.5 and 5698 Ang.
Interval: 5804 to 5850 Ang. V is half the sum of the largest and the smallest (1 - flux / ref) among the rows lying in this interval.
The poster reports 0.03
